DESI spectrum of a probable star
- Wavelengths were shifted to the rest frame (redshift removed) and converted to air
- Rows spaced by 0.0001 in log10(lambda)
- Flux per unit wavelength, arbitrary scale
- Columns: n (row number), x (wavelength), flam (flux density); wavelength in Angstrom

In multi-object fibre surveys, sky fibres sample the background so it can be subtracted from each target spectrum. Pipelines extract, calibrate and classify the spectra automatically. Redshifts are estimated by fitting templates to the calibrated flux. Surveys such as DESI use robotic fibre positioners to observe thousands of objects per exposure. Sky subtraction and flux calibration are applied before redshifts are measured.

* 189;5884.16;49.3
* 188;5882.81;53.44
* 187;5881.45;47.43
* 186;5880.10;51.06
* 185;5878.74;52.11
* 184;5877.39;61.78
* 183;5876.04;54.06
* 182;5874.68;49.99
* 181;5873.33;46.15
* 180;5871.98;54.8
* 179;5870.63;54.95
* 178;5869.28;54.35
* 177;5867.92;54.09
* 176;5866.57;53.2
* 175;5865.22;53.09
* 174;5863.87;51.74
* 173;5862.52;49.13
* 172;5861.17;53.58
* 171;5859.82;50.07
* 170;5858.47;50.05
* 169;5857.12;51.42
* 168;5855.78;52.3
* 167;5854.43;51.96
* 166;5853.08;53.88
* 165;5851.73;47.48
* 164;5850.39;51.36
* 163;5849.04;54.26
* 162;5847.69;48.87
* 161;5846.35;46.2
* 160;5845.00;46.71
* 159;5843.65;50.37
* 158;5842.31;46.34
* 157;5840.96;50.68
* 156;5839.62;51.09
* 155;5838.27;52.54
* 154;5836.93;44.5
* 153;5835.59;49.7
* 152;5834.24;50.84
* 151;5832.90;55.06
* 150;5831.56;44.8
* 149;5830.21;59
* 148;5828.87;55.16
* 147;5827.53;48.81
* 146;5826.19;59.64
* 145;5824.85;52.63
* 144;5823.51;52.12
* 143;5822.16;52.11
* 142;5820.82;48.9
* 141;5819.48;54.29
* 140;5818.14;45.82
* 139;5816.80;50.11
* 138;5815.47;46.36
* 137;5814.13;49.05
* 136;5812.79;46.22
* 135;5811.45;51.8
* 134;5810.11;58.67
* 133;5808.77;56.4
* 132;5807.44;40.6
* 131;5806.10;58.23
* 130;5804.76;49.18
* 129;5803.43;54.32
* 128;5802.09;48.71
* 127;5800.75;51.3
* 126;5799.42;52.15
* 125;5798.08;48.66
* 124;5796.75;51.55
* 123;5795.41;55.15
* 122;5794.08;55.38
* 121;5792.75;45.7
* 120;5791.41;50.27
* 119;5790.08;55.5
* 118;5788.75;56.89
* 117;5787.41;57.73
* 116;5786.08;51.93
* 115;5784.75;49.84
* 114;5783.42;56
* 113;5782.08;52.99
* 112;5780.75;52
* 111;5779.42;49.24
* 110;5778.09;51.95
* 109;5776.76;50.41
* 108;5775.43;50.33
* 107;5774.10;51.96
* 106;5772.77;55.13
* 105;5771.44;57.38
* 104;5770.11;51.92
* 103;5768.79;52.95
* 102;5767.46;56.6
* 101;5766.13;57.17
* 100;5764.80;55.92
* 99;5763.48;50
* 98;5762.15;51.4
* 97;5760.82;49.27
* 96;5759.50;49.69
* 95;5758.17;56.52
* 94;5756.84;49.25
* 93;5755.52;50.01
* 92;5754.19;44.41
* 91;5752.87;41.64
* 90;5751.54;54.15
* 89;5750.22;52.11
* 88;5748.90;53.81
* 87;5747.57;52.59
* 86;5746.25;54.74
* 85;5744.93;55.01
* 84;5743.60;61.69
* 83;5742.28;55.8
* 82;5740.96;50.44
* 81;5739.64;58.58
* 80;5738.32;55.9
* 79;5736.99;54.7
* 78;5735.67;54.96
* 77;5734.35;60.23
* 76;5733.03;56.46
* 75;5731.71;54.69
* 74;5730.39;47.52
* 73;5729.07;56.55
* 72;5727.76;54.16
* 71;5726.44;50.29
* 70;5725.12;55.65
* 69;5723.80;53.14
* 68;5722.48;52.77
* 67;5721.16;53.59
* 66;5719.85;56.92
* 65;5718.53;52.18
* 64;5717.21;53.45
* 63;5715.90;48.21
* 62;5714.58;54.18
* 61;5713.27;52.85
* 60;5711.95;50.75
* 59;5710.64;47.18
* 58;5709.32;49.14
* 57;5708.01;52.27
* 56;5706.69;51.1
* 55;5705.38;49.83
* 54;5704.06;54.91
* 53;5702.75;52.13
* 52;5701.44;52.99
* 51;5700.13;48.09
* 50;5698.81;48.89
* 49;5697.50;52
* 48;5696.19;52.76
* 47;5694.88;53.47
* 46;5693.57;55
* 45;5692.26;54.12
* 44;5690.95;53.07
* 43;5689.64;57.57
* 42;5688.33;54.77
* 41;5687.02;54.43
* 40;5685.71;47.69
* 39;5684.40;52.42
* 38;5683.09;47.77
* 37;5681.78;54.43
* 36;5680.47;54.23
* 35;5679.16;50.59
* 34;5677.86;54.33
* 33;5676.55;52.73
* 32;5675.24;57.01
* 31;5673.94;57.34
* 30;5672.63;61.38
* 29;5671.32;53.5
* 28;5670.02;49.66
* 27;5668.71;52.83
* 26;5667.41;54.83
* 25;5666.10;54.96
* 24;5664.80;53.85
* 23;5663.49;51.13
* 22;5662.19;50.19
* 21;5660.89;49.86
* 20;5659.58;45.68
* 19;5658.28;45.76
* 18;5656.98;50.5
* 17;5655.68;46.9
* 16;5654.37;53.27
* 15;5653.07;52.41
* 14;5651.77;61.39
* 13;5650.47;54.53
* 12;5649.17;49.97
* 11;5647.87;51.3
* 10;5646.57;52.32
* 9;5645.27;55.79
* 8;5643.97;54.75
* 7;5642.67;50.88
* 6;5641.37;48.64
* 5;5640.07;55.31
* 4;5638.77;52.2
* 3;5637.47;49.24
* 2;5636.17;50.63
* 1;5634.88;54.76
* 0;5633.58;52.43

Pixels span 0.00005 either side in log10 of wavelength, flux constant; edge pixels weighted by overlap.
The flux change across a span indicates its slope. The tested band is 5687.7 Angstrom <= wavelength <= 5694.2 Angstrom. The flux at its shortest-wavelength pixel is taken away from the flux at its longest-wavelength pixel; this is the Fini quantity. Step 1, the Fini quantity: 0.2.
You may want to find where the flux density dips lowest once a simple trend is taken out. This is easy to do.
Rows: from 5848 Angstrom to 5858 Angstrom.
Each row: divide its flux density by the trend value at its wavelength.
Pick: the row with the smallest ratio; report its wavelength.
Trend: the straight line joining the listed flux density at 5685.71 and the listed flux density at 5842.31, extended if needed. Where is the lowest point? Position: 5851.73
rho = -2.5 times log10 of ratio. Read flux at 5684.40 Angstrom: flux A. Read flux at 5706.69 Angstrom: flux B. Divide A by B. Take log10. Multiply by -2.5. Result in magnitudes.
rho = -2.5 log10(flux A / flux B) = 0.0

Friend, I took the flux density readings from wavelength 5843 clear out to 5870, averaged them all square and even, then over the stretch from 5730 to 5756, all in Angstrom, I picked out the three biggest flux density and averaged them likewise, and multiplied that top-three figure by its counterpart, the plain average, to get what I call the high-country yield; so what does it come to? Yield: 3081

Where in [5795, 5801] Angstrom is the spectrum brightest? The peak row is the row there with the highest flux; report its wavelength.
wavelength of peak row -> 5795.41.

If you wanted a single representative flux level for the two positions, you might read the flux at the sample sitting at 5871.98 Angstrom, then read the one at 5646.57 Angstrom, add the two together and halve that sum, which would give 53.6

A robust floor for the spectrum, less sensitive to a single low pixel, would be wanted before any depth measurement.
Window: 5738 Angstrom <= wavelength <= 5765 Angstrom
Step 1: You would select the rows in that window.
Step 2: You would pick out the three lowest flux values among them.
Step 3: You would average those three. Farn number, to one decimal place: 45.1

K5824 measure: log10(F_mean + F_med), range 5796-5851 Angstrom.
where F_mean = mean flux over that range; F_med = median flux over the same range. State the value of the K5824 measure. 2.01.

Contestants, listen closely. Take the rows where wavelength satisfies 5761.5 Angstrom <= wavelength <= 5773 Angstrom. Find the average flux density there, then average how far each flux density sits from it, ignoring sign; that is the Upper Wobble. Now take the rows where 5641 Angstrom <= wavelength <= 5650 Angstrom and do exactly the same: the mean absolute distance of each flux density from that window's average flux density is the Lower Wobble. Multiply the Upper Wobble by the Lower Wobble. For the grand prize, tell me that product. 4.8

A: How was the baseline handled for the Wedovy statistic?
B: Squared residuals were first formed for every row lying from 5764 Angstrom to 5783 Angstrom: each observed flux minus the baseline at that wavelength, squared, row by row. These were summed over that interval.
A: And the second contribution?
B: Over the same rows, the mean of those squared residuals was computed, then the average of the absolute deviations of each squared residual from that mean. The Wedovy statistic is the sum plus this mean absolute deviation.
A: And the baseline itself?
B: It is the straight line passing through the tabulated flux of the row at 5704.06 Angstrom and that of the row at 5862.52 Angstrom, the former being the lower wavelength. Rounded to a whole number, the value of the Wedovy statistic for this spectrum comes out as 103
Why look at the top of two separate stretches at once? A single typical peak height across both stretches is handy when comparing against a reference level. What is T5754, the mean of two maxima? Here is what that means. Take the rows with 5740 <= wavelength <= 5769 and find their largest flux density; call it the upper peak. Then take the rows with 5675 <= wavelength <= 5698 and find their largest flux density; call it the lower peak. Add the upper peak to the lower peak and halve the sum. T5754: 60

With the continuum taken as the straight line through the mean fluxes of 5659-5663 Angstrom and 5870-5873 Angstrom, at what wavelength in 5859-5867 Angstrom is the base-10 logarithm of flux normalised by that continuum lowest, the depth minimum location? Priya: 5862.52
